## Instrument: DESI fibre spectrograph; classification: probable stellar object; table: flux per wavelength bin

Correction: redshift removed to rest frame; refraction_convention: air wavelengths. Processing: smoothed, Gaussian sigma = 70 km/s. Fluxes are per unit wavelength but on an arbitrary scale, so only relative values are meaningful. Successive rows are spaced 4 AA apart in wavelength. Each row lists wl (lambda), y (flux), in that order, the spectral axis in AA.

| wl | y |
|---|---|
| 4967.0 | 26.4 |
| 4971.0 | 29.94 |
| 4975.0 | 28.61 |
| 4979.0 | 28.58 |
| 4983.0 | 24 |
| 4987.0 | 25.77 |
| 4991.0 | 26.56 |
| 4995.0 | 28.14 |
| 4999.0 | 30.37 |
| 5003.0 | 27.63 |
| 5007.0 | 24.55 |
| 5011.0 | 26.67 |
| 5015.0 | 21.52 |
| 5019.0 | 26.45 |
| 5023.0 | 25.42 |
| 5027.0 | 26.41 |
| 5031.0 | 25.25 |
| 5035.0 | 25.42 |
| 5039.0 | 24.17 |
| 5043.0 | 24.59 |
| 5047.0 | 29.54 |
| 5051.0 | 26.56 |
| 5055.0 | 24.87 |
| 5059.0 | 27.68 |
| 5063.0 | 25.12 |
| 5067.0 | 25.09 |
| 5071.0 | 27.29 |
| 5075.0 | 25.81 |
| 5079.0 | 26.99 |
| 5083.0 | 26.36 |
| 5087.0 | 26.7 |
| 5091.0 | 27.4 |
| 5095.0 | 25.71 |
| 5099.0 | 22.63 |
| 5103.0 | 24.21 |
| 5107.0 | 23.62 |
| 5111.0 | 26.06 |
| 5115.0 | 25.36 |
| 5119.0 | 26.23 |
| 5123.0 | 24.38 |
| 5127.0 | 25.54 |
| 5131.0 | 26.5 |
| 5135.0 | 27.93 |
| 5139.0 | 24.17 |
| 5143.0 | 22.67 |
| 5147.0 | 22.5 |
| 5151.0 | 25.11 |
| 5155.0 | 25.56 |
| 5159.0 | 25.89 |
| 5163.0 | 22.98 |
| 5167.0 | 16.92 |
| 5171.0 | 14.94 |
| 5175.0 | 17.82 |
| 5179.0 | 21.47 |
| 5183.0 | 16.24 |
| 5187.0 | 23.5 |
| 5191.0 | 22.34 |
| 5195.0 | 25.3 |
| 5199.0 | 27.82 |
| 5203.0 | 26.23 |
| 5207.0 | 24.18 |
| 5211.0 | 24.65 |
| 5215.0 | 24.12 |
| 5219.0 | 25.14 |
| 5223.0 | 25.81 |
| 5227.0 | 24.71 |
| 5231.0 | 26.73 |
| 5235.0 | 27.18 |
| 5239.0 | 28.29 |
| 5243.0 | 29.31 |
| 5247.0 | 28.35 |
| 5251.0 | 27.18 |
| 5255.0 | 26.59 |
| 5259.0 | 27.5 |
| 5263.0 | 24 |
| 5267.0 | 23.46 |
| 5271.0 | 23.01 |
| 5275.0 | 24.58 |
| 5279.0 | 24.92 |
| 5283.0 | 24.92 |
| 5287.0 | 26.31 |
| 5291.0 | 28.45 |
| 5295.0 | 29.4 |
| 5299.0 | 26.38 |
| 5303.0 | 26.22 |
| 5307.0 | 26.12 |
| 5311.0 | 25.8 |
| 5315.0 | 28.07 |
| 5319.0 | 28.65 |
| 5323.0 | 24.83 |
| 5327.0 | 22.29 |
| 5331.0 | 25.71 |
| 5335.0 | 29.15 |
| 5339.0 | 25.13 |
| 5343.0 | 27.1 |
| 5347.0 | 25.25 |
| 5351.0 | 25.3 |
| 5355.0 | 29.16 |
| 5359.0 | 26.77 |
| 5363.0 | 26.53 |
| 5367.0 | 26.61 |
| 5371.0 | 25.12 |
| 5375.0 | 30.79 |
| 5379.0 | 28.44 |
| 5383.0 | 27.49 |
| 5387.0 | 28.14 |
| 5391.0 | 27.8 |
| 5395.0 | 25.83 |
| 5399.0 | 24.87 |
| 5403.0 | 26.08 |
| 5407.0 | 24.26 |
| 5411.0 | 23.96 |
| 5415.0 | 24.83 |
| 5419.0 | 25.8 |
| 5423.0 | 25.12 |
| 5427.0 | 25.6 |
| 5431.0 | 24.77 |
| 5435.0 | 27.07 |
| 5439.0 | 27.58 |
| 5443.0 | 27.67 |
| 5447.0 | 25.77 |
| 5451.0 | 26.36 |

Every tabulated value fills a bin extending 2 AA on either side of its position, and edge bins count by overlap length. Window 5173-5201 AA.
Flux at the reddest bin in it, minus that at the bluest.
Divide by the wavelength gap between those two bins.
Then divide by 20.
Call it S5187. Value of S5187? 0.021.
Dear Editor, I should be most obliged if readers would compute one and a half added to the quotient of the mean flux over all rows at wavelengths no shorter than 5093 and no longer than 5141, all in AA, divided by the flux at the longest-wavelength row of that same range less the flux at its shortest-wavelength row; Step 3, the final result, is -15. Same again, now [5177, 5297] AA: 5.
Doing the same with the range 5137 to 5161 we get 16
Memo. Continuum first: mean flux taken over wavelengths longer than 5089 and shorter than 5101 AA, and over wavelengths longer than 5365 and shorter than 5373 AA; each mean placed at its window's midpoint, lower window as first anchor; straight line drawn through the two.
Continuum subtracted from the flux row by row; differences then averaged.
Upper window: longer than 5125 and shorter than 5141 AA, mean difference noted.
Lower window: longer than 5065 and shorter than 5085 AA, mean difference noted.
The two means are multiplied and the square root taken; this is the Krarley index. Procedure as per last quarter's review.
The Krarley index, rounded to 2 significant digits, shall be 0.88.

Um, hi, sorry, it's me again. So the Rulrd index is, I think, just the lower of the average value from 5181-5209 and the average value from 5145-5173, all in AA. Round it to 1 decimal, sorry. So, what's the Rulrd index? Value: 22.0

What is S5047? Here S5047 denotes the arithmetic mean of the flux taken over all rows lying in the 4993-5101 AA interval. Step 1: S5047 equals 26.1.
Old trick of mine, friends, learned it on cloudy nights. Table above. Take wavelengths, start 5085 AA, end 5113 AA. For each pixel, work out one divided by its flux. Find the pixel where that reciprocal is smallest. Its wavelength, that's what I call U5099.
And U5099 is 5091.0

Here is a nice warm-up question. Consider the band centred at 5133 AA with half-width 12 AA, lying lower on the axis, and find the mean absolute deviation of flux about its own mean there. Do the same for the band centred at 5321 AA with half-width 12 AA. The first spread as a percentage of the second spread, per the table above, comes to 89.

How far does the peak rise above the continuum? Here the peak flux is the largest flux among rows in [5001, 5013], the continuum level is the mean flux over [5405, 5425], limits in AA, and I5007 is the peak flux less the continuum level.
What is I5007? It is 2.8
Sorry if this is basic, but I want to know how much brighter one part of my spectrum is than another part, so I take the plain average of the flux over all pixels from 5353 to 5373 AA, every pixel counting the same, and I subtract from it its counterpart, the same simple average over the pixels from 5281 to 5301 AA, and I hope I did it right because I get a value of -0.25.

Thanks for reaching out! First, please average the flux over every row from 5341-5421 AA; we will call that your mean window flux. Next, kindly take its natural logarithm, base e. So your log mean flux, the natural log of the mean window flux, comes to 3.28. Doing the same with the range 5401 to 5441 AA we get 3.24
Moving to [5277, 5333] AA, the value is 3.27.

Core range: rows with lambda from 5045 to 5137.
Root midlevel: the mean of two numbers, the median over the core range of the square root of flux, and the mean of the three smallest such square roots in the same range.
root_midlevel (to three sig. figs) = 4.98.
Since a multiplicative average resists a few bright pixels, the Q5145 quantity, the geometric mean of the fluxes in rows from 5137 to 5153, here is 23.6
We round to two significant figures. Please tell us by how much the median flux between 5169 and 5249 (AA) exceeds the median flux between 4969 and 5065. -1.5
